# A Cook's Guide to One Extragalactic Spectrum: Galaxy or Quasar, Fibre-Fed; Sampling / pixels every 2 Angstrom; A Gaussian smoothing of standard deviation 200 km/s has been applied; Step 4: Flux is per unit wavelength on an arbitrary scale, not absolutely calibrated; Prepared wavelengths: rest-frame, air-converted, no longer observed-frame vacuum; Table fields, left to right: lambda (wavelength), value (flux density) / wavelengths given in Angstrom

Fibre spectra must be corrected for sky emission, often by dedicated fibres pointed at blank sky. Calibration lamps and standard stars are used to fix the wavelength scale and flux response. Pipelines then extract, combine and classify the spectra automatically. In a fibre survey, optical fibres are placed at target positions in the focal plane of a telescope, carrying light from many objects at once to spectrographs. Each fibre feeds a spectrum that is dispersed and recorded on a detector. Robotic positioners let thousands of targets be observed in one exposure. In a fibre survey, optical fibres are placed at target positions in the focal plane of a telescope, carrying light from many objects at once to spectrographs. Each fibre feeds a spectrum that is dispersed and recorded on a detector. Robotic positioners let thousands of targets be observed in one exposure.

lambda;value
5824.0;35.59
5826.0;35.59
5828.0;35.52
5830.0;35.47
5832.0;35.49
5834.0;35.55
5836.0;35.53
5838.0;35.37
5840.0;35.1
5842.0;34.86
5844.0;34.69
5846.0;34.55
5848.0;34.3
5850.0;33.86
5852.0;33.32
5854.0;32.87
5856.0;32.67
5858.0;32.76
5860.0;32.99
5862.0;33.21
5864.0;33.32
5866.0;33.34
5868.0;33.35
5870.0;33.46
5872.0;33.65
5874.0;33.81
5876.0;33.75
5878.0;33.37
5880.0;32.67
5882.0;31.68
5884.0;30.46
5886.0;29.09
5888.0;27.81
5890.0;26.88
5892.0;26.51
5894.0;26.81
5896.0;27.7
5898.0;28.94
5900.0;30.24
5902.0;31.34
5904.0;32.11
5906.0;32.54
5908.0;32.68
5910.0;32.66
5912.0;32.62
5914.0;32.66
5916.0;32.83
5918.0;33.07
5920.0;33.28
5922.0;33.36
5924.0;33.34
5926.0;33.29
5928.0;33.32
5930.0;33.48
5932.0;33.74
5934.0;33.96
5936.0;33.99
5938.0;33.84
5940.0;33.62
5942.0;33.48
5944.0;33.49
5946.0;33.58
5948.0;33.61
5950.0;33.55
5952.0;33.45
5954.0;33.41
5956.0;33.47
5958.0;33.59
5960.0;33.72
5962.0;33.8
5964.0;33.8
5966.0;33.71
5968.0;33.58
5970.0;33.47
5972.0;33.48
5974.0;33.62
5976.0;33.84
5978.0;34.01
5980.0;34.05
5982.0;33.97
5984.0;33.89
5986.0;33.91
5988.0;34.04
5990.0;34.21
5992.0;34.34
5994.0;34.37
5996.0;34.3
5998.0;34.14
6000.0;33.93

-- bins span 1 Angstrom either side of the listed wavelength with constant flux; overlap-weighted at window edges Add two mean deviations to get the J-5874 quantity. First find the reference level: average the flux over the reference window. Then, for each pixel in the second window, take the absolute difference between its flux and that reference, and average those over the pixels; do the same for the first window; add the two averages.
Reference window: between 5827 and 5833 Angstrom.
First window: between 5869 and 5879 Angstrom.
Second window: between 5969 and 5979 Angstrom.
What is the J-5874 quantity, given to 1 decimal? 3.7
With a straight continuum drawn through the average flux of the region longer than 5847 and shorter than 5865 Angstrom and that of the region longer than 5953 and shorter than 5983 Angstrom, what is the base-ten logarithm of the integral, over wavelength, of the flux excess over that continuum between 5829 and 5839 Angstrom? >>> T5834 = 1.4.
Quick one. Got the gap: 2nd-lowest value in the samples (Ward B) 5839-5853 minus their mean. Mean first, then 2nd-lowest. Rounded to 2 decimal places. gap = -0.52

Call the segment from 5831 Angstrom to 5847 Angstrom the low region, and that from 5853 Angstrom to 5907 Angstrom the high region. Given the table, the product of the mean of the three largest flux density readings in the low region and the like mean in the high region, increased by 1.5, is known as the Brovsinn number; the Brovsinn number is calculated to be 1200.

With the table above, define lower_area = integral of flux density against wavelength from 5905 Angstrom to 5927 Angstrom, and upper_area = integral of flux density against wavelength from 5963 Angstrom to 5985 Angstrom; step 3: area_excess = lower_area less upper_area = -18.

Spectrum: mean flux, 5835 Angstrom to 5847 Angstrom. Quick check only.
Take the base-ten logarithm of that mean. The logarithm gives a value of 1.544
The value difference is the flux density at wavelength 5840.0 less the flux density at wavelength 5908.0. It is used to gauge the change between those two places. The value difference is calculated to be 2.4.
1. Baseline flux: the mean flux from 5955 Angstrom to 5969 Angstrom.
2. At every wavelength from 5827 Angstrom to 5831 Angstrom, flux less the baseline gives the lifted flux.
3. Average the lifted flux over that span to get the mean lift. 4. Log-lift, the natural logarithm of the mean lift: 0.6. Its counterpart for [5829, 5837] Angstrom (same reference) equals 0.6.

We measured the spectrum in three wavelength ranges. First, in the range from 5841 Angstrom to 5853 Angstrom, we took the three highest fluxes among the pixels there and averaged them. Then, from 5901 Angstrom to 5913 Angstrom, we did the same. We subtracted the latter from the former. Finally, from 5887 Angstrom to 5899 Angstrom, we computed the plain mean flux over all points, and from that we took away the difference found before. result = 25.4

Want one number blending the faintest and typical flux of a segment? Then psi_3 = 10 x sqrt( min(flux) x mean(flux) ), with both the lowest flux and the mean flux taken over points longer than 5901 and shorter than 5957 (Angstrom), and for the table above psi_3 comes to 323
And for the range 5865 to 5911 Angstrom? 287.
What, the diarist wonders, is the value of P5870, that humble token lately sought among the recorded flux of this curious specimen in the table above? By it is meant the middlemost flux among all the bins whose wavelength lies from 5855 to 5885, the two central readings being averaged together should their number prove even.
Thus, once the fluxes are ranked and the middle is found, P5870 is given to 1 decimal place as 33.3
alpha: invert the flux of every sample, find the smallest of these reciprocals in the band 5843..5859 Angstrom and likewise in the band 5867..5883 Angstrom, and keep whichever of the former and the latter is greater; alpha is 0.0296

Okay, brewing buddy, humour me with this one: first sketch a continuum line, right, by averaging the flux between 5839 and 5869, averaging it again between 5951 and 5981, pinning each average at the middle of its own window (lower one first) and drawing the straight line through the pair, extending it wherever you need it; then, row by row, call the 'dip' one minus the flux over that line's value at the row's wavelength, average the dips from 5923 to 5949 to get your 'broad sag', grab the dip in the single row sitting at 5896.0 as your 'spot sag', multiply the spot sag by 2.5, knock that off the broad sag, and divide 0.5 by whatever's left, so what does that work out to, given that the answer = -1.1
